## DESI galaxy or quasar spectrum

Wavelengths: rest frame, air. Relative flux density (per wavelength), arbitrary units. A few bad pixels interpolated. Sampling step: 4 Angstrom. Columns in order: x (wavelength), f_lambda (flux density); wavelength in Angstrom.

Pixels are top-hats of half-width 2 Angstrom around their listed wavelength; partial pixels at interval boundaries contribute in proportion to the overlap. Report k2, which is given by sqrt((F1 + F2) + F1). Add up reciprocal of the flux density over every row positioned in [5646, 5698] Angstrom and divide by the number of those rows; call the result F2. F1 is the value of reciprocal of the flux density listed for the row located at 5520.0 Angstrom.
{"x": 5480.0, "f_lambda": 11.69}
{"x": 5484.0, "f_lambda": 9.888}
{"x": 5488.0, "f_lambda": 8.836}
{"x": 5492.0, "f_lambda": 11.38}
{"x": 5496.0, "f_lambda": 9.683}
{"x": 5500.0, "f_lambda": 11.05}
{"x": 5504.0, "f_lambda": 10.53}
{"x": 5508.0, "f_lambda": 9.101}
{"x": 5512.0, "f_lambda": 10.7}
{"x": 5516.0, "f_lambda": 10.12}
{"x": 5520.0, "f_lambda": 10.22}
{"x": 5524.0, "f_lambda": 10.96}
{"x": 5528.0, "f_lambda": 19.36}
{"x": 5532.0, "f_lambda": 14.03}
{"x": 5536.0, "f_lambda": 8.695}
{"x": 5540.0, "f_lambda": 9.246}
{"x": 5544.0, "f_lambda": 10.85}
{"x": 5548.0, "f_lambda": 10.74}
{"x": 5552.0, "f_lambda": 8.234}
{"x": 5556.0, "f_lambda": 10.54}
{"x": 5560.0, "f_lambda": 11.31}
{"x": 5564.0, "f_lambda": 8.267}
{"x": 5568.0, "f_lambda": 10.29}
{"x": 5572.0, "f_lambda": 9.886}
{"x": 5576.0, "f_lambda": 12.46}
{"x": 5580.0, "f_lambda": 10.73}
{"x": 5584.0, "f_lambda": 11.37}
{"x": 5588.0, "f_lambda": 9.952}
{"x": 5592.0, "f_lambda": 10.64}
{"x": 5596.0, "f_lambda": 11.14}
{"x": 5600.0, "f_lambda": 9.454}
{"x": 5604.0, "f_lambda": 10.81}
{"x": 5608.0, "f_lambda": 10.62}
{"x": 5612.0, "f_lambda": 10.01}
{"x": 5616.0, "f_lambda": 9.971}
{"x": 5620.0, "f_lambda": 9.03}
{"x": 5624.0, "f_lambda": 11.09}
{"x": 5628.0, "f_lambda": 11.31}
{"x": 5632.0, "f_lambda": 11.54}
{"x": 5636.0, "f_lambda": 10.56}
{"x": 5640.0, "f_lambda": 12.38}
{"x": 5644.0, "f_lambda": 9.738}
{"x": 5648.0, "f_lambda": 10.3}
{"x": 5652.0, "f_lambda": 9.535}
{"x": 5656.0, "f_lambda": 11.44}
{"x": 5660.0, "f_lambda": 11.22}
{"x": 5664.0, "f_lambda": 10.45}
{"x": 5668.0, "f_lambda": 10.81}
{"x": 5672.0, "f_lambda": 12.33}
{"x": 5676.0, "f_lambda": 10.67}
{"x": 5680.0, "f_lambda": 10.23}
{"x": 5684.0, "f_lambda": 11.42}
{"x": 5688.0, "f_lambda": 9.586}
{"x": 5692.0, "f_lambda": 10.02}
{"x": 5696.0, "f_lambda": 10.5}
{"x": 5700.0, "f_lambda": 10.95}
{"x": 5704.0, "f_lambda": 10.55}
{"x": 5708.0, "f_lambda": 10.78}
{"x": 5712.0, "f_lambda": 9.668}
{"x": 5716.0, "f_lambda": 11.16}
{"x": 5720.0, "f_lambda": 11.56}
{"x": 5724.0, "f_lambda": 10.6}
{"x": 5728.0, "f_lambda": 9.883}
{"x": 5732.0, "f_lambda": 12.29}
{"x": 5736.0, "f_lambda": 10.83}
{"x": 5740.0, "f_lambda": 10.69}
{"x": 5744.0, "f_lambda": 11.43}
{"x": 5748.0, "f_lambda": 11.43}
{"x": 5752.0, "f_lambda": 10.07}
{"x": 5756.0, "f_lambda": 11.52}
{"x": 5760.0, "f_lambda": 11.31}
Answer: 0.539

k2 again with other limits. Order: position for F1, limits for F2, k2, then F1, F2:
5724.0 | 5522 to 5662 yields 0.532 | 0.094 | 0.0948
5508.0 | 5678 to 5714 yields 0.562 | 0.110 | 0.0963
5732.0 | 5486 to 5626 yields 0.509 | 0.081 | 0.0964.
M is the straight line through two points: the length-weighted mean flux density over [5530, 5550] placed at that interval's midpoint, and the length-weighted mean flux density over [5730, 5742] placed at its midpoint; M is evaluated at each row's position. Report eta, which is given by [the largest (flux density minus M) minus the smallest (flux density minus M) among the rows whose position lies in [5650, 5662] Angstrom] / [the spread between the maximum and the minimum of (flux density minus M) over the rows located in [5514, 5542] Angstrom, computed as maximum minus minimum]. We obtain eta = 0.2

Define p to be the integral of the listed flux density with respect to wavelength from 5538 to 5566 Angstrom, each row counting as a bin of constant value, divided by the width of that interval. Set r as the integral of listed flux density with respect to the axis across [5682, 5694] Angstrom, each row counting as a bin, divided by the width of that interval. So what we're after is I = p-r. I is -0.46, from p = 9.9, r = 10.3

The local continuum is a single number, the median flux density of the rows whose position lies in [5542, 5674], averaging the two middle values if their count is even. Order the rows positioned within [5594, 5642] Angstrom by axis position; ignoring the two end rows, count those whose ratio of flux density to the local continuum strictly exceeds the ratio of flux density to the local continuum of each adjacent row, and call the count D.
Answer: 2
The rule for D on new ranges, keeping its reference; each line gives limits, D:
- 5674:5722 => 3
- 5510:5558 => 2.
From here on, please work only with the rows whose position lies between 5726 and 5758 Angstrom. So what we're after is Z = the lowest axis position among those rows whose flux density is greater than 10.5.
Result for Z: 5732.0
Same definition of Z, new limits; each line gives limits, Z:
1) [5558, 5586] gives 5560.0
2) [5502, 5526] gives 5504.0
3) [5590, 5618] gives 5592.0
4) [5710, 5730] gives 5716.0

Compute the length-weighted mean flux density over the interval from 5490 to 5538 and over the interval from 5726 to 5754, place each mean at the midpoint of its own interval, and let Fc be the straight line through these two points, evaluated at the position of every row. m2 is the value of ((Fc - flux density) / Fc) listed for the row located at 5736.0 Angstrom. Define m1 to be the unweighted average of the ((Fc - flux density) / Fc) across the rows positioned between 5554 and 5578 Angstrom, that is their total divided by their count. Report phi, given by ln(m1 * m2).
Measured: -7.17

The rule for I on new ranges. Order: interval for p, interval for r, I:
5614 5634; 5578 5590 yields -0.10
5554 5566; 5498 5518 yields -0.26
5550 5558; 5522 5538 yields -3.87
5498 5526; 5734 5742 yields -0.38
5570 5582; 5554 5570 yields 0.92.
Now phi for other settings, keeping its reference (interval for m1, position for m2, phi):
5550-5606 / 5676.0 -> -5.95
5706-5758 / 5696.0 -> -8.60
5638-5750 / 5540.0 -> -5.63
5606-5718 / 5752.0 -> -5.78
